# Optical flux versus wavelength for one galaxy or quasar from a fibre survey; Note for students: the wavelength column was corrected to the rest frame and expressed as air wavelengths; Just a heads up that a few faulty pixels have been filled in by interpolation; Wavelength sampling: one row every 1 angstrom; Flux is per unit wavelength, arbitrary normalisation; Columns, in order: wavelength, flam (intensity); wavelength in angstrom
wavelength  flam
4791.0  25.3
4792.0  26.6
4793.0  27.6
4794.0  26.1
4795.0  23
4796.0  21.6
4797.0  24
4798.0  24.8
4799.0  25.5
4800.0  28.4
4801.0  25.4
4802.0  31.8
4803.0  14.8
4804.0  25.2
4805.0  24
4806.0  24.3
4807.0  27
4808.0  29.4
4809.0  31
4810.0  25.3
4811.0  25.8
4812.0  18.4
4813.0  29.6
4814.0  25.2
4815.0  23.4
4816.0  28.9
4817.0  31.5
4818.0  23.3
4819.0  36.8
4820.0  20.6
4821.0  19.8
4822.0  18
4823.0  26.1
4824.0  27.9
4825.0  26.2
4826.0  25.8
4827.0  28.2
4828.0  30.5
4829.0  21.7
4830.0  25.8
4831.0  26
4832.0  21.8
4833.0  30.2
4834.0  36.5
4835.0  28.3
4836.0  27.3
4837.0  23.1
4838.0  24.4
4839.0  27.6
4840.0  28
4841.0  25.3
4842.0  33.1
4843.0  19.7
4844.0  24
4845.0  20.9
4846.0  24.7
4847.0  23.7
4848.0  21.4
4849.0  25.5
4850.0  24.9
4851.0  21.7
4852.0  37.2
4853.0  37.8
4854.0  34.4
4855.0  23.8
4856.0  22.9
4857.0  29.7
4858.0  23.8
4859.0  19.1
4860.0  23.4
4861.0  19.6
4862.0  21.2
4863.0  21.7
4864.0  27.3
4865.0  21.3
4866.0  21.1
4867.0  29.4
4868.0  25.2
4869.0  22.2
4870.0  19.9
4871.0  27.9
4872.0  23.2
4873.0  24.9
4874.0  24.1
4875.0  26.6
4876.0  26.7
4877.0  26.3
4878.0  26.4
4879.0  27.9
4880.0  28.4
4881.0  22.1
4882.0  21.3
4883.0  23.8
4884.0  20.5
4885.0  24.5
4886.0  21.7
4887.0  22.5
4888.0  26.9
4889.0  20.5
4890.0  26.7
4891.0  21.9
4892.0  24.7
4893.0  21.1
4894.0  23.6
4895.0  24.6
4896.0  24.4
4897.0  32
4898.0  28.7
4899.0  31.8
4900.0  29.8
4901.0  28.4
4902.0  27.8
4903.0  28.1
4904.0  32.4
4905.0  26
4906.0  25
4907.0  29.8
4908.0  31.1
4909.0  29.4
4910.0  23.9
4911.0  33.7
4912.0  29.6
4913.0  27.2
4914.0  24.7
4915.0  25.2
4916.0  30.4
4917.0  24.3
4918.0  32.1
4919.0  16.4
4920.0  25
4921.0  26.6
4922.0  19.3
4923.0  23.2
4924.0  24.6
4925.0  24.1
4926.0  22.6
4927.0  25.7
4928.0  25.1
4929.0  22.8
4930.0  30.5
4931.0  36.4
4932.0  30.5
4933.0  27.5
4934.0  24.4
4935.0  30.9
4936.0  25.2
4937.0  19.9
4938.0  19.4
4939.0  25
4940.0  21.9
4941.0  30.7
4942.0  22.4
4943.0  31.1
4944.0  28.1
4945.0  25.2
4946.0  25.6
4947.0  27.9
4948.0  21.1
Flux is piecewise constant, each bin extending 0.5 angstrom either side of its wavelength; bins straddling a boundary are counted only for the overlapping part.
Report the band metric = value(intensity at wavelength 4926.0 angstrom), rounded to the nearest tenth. 22.6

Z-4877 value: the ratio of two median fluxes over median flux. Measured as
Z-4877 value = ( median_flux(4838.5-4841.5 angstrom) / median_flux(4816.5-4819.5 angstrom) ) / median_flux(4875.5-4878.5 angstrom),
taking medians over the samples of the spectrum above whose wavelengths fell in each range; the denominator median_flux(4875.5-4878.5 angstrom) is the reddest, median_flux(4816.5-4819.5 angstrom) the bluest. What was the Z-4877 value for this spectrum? 0.033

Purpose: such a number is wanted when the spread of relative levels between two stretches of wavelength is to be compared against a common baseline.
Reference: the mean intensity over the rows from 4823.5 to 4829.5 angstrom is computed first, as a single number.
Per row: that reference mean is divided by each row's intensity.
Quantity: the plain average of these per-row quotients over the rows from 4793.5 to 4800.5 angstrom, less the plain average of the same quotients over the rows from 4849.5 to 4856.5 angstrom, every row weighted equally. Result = 0.12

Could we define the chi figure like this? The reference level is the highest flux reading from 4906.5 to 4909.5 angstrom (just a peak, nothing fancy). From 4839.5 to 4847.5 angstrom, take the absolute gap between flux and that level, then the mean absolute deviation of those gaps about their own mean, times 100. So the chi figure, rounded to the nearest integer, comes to 235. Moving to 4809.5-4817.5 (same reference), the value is 287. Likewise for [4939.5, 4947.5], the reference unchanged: 284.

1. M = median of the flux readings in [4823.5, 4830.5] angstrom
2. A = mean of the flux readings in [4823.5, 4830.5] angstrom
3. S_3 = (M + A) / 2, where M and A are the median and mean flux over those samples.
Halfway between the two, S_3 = 26.4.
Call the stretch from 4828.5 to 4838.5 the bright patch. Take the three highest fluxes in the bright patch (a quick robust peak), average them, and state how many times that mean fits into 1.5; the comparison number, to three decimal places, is 0.047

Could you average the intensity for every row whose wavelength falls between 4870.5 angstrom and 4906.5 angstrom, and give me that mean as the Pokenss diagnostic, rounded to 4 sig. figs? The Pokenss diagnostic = 25.64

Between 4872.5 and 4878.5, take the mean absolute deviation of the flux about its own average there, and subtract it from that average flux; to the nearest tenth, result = 24.9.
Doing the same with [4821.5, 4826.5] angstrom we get 22.1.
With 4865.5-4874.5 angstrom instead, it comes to 21.9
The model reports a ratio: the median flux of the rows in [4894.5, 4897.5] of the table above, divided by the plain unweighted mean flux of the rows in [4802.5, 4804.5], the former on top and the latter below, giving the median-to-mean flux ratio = 1.23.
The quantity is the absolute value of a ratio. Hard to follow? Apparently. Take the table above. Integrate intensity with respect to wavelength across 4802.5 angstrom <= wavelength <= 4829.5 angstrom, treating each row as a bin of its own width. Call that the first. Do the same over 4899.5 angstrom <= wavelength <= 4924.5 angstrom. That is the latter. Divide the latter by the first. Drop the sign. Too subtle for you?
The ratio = 1.0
